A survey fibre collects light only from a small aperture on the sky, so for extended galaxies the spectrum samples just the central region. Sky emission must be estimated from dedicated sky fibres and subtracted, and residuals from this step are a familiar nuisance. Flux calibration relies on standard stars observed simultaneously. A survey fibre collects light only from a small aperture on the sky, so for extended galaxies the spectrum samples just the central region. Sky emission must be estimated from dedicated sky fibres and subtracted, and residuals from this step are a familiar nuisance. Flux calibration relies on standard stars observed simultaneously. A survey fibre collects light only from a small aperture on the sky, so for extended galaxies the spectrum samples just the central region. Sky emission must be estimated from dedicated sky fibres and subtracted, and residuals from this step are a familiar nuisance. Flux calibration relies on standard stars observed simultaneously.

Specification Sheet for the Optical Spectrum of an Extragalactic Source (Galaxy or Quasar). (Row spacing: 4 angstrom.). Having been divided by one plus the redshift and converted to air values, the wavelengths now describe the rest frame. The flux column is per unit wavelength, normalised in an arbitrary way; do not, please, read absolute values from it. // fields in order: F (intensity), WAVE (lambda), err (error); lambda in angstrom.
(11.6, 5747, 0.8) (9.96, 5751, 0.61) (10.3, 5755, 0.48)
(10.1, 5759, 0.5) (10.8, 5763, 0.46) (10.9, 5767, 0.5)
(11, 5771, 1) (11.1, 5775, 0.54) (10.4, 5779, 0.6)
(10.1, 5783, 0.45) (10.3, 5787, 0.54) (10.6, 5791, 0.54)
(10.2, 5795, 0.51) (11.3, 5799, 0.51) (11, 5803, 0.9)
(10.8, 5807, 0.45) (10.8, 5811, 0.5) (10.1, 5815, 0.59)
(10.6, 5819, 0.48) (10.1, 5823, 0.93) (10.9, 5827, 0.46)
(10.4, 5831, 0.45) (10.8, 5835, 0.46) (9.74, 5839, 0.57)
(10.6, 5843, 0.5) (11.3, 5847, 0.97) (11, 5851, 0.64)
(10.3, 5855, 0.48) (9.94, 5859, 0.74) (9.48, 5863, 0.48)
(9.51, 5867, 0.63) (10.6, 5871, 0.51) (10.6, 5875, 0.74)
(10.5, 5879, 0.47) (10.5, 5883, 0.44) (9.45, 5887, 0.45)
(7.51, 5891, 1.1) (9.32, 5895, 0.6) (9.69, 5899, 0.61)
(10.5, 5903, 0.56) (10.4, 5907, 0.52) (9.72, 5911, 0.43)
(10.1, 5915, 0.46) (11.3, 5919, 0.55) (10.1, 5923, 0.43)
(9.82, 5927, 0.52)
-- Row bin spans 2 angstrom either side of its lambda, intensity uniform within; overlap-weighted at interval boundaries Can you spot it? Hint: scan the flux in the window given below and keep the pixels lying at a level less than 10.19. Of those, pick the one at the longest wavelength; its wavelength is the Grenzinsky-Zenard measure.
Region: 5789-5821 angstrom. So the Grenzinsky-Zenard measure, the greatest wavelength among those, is 5815 angstrom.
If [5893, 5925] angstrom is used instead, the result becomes 5923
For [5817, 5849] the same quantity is 5839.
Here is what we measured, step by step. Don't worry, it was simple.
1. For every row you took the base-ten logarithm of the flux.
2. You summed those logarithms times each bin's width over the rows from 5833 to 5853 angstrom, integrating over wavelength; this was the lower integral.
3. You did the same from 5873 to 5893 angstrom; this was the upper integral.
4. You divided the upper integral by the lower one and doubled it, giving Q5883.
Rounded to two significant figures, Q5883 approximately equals 1.9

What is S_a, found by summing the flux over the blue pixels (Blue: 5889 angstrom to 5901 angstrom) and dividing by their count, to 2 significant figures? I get 8.8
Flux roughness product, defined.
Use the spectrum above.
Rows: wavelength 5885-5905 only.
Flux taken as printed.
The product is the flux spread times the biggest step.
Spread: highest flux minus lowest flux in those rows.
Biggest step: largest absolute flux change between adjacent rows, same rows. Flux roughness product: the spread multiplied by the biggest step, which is 5.8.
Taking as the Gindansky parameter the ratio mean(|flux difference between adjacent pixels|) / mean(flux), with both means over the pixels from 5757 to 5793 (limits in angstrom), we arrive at 0.030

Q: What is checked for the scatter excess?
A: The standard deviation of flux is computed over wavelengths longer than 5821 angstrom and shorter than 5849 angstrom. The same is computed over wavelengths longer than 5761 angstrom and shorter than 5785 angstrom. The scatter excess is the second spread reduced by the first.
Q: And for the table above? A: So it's -0.13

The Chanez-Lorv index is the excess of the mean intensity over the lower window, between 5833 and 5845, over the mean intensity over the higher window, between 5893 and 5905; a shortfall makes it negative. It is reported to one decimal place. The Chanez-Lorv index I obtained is 0.5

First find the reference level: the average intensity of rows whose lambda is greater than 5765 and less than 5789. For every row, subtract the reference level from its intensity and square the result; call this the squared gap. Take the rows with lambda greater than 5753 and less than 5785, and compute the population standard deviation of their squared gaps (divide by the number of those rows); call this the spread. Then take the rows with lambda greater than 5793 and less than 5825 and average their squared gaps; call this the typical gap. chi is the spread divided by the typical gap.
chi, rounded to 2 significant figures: 0.55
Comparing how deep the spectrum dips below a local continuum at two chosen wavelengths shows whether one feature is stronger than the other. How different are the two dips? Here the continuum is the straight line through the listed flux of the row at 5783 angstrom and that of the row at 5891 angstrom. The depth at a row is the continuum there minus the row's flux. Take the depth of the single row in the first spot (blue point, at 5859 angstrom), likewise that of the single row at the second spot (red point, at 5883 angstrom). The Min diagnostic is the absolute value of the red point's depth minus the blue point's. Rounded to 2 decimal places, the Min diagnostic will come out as 1.14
